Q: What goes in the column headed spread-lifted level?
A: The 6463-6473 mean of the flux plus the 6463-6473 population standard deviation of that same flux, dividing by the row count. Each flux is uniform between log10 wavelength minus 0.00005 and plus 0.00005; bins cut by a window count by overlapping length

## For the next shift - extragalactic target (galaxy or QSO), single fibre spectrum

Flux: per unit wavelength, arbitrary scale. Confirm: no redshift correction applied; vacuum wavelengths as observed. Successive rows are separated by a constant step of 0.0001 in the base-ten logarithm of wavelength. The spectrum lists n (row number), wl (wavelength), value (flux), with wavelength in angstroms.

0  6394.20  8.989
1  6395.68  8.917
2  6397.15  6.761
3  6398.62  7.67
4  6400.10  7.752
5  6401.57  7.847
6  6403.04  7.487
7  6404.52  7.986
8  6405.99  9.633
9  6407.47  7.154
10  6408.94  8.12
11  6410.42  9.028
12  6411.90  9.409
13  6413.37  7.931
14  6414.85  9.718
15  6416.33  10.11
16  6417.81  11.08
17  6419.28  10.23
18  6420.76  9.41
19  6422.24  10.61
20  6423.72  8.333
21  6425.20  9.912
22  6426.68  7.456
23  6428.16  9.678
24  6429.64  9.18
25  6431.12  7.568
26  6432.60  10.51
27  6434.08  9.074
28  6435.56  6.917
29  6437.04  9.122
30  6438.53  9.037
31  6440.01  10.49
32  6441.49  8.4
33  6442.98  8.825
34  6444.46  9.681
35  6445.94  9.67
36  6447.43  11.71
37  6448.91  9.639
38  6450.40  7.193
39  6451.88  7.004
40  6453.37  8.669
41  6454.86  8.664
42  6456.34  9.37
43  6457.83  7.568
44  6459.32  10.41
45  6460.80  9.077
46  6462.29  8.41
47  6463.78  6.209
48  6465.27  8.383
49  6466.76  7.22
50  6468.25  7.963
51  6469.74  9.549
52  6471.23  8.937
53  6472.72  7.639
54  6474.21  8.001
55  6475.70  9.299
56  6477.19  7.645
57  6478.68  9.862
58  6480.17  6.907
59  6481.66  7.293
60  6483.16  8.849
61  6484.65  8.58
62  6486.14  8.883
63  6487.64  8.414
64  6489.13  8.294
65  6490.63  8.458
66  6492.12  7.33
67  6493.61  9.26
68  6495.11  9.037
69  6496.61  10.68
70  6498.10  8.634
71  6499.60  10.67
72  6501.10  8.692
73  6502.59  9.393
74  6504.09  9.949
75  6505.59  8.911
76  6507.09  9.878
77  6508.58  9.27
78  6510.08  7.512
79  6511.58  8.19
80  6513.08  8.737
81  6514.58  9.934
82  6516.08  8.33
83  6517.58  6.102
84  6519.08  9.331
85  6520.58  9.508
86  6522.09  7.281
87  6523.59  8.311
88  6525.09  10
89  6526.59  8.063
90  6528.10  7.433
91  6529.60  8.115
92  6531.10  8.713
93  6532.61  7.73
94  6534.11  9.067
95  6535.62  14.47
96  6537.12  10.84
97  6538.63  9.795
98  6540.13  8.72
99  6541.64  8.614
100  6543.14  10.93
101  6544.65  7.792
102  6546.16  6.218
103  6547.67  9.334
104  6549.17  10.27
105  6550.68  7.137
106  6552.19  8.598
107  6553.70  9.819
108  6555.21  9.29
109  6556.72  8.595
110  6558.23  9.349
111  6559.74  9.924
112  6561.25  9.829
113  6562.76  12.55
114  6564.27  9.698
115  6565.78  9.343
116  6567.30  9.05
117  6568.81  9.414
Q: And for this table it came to 9.0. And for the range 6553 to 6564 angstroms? 11.1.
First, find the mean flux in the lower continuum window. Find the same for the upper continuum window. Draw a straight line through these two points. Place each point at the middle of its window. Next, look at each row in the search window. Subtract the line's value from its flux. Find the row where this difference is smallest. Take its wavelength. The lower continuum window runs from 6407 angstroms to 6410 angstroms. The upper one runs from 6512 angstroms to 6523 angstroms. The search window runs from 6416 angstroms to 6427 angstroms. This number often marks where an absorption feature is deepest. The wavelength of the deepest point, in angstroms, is 6426.68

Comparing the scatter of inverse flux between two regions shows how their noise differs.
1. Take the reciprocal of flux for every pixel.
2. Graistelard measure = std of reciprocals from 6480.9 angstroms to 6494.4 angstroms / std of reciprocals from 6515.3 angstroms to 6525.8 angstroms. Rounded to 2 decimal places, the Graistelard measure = 0.46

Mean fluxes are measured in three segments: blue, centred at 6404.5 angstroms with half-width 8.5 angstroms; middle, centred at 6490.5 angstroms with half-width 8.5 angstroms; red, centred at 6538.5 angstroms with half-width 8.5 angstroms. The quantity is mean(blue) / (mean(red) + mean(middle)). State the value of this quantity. 0.45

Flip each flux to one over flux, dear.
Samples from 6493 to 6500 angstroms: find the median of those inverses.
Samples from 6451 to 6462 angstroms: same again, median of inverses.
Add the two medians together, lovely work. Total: 0.223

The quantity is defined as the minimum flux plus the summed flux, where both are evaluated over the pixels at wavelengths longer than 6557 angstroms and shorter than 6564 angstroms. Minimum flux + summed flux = 51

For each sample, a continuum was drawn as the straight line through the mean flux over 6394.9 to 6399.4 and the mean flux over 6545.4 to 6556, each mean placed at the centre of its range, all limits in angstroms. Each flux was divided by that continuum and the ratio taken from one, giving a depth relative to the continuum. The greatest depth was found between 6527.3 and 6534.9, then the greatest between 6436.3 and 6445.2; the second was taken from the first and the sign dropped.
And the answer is 0.17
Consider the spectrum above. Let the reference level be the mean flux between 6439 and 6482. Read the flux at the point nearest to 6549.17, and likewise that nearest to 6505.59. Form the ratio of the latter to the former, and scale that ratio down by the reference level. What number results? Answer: 0.10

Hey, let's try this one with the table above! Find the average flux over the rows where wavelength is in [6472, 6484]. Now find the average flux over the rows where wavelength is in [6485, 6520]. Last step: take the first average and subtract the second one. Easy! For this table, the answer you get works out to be -0.7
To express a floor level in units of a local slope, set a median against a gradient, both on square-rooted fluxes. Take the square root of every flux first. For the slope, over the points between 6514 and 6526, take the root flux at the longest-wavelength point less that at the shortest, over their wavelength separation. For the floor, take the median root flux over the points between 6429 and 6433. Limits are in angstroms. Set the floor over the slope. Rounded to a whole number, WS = 3046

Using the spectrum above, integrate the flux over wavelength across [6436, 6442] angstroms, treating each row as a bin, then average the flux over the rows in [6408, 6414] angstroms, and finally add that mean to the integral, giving 64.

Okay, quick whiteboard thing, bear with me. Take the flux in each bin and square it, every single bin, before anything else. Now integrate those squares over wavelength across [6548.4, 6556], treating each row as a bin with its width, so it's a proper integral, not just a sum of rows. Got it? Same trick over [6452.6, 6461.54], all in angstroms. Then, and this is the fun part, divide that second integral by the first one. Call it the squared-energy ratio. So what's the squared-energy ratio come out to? 1.2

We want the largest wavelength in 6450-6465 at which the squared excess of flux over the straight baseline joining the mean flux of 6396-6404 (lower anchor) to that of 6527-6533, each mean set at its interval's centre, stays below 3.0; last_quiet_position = 6463.78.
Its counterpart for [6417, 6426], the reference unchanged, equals 6423.72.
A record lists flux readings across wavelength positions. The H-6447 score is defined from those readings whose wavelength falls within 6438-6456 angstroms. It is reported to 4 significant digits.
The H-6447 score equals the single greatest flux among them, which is 11.71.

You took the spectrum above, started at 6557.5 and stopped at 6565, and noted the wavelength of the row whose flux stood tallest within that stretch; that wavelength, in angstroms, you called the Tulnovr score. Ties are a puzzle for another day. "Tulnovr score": 6562.76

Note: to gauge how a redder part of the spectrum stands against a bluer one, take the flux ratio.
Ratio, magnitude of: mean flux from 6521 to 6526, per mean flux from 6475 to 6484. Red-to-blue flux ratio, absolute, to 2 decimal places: 1.03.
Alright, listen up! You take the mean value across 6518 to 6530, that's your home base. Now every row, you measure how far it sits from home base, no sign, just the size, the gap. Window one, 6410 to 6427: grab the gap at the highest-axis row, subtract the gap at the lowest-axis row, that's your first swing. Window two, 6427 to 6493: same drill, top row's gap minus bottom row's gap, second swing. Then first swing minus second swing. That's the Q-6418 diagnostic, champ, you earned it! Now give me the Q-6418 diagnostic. 0.5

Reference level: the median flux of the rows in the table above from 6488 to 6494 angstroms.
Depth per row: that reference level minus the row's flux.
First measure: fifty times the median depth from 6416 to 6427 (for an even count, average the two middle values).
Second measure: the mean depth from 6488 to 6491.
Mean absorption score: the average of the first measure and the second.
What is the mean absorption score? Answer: -41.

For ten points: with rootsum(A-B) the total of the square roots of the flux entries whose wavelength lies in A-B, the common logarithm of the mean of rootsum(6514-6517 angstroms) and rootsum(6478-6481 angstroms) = 0.77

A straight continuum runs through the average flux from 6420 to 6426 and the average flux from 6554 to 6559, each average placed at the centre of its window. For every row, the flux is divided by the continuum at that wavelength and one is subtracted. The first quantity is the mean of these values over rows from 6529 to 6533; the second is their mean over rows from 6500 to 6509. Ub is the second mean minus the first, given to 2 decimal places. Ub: 0.12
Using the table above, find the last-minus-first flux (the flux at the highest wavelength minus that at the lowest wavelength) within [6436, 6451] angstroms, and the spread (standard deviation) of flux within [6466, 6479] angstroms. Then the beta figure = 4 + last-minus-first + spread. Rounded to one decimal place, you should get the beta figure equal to 3.0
